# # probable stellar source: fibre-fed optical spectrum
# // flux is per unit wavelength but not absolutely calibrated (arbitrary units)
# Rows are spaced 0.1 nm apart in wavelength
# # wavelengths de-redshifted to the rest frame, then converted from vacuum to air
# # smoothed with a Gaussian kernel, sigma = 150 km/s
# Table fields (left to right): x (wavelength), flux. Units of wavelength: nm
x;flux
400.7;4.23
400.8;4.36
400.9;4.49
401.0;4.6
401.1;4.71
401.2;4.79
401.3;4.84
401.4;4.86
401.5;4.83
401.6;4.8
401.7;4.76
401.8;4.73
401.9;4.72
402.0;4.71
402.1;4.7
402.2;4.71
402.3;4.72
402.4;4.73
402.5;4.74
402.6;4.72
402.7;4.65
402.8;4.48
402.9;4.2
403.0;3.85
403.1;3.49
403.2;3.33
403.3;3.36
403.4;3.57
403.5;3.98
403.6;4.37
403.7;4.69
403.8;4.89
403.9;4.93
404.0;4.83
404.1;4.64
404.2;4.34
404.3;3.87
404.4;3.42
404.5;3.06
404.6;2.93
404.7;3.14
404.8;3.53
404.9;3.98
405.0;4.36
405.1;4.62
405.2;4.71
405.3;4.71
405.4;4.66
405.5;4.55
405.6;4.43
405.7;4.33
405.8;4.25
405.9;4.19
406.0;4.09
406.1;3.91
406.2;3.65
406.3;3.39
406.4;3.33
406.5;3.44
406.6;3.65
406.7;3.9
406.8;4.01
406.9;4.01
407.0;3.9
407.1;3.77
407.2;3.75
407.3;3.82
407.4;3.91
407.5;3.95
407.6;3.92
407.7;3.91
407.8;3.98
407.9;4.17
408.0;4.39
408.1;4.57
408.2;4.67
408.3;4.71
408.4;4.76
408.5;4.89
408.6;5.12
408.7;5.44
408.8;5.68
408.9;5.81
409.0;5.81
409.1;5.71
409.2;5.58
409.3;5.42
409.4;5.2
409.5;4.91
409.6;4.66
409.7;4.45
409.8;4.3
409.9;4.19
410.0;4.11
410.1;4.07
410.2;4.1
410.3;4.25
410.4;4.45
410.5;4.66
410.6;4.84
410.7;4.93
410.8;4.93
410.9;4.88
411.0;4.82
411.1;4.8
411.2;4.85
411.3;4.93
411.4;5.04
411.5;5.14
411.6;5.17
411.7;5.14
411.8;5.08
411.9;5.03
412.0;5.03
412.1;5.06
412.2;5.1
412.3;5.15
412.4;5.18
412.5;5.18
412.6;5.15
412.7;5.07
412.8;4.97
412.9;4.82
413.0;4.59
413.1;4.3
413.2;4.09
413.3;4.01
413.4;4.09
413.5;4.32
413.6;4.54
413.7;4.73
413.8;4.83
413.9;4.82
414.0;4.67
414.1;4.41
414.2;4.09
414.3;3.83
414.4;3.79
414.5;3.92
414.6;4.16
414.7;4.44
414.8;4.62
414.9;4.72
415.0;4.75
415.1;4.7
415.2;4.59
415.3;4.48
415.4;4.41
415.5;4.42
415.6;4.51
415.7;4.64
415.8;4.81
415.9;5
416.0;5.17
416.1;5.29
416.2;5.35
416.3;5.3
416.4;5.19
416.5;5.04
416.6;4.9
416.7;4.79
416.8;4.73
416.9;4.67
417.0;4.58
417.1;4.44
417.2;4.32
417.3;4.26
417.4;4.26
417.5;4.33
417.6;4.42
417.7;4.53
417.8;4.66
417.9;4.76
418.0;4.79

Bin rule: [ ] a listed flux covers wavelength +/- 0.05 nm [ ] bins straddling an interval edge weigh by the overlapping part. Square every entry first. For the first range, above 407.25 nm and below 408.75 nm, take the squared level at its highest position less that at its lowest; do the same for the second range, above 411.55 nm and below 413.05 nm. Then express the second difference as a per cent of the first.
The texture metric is -38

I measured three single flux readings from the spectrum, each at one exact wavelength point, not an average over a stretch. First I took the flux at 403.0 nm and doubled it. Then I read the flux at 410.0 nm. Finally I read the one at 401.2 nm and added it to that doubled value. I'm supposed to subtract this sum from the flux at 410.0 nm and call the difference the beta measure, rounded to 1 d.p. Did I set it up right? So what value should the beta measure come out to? -8.4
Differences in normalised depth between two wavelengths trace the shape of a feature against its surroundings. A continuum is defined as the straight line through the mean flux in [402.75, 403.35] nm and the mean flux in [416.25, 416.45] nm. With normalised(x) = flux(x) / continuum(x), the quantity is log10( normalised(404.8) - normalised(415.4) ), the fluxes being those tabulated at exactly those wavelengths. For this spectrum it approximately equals -1.5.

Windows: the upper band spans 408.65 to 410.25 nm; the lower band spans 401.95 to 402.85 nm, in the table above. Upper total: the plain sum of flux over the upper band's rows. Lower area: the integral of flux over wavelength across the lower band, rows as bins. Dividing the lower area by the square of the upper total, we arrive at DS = 0.0007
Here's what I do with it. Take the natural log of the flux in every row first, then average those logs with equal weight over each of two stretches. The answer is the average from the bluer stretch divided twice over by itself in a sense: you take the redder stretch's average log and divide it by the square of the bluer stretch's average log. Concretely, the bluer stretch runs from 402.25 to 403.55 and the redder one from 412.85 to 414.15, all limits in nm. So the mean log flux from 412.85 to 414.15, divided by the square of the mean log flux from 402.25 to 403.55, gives 0.75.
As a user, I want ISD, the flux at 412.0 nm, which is 5.03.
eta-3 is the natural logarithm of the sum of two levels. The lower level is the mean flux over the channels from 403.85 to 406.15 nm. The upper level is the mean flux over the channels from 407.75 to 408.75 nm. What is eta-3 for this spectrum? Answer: 2.18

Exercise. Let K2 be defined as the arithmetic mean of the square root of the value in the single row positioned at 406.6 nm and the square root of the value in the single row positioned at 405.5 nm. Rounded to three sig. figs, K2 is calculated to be 2.02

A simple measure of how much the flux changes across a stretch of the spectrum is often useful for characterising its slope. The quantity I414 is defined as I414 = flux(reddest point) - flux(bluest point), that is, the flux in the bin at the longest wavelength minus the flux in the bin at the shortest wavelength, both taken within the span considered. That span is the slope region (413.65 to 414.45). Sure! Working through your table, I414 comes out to -0.9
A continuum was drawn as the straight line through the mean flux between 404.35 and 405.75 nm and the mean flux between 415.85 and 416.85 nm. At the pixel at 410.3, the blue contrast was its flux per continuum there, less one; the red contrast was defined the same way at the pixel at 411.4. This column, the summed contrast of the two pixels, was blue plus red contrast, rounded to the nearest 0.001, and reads 0.032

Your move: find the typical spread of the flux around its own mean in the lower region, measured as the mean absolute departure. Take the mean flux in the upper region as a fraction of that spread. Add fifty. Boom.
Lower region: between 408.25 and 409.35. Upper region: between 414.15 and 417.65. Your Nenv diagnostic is 63.0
